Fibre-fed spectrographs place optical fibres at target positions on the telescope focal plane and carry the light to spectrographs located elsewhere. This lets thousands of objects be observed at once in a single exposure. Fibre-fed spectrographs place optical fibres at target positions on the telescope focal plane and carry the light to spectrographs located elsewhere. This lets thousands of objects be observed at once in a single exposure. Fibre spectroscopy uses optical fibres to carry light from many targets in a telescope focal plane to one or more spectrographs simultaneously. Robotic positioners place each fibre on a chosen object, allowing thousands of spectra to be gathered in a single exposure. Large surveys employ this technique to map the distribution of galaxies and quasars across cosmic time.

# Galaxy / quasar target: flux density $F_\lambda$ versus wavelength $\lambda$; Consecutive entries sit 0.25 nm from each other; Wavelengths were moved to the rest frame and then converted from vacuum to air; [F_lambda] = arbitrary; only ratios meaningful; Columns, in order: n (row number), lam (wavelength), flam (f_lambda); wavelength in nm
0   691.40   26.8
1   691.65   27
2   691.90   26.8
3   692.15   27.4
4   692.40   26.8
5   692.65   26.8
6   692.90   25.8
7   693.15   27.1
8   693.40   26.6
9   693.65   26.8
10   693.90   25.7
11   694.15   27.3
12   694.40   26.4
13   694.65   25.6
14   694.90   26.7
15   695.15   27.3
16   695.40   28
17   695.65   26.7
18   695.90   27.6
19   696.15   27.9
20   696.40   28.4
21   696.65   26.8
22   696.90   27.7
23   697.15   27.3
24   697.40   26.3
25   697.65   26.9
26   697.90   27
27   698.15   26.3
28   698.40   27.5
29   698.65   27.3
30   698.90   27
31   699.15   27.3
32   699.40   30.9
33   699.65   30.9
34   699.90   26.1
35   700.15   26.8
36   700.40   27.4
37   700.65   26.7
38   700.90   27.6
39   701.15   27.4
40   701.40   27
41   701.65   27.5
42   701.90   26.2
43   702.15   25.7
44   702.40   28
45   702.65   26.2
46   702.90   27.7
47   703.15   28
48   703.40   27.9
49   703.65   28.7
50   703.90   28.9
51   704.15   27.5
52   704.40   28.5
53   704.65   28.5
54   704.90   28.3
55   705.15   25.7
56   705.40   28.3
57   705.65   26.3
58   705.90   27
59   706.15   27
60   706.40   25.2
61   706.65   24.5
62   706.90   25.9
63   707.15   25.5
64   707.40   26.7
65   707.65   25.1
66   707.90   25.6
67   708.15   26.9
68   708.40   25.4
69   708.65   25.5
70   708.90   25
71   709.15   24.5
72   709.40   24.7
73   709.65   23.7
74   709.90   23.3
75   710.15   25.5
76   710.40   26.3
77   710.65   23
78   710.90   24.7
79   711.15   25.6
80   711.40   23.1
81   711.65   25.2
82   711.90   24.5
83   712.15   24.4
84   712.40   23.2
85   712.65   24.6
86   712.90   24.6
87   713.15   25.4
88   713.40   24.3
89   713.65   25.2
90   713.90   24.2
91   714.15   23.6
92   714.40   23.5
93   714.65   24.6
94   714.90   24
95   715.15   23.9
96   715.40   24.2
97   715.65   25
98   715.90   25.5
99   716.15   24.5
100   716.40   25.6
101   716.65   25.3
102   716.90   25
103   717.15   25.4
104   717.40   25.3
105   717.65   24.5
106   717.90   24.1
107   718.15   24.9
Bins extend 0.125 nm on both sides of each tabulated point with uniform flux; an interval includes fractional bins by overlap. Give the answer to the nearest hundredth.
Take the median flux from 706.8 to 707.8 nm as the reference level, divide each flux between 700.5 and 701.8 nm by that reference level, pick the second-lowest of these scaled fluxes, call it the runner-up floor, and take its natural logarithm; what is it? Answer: 0.05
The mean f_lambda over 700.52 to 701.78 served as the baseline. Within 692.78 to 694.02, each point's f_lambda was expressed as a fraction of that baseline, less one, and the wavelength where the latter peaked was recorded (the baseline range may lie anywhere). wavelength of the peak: 693.15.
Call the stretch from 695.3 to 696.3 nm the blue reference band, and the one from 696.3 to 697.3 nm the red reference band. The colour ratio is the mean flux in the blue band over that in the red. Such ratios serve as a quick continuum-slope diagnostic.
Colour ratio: 1.00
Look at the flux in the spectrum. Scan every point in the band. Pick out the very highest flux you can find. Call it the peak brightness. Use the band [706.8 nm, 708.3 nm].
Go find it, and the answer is 26.9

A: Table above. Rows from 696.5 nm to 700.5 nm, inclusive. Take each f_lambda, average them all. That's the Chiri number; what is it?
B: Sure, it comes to 27.5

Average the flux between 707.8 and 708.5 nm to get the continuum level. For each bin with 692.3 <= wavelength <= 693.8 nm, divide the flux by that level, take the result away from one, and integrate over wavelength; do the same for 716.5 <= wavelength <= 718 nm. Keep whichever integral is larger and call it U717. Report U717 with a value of 0.060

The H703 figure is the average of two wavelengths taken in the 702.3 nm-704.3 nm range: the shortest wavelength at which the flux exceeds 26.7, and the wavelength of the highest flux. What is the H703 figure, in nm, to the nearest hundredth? 703.15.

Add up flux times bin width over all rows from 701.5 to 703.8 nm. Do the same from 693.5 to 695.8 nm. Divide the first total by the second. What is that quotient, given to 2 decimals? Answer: 1.02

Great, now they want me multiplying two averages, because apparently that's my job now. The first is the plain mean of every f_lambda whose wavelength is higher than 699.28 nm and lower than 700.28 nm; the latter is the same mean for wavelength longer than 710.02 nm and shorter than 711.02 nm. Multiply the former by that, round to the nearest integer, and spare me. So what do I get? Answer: 713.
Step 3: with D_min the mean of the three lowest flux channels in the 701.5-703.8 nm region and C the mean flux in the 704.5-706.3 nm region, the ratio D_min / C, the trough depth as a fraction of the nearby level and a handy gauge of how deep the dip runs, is 0.954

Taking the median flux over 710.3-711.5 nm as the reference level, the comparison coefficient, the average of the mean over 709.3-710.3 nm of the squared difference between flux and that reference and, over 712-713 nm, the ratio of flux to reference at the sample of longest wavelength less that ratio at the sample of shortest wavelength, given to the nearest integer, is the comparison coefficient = 0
